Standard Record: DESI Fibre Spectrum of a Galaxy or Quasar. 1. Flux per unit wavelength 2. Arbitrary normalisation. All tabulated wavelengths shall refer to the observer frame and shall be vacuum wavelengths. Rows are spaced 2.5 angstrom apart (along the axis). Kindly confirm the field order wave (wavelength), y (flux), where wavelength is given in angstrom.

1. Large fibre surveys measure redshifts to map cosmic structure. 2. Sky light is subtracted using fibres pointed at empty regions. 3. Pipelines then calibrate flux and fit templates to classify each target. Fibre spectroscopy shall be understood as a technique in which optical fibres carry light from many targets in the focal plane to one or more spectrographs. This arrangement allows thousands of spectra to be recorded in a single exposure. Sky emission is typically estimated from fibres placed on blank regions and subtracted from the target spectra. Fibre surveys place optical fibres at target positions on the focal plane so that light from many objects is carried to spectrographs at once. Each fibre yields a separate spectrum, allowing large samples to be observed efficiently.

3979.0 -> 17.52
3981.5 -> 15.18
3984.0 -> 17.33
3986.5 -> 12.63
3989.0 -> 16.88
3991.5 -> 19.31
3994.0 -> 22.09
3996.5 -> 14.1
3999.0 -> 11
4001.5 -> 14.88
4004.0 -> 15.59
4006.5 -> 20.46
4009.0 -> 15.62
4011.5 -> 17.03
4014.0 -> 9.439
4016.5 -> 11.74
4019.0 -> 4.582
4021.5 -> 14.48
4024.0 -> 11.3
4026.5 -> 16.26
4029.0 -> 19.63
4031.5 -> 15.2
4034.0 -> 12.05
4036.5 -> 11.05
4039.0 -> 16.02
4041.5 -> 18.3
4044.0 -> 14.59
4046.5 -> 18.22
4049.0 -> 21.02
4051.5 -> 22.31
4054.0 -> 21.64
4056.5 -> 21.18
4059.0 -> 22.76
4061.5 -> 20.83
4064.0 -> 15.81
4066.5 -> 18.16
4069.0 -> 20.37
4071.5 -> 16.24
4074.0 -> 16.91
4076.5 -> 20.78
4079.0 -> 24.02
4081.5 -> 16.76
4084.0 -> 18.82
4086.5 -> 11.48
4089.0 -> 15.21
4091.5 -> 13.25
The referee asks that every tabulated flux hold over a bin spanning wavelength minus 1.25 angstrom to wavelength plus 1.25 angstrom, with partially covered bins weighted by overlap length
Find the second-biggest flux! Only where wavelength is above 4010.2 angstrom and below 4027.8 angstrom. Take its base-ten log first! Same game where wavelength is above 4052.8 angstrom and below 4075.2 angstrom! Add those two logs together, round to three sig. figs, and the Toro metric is 2.55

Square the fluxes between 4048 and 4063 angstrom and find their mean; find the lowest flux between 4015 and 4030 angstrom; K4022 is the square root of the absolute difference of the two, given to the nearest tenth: 21.5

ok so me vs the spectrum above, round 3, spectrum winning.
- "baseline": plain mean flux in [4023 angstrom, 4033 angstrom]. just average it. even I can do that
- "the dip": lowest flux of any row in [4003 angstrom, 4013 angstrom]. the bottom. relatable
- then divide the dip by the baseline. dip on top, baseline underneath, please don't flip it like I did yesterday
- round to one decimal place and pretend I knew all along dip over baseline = 1.0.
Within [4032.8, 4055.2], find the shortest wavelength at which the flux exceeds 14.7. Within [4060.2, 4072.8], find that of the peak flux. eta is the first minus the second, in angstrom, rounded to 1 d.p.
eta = -22.5 angstrom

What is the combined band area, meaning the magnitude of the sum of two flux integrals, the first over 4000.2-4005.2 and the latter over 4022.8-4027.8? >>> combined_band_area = 145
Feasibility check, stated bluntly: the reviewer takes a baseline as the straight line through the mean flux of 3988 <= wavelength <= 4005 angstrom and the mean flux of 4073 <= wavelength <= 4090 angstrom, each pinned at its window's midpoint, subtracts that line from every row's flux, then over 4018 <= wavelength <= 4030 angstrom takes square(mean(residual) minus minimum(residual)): 74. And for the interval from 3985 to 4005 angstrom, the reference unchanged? 24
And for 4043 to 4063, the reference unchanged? 31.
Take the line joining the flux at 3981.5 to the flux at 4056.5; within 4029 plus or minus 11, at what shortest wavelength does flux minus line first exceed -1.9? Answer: 4029.0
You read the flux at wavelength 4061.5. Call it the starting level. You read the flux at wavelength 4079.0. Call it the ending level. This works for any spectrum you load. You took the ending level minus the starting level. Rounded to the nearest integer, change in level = 3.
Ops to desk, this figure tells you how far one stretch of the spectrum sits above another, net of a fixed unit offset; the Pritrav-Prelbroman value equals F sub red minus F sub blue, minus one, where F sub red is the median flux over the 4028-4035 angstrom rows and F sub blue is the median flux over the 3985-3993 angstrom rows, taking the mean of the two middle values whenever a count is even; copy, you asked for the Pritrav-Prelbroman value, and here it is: -2.7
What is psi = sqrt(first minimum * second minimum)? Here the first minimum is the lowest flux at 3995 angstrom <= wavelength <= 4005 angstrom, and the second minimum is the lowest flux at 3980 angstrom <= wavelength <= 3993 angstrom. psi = 11.8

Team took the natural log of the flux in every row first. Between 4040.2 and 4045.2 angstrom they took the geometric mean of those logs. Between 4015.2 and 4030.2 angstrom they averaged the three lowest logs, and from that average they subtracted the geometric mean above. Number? -0.65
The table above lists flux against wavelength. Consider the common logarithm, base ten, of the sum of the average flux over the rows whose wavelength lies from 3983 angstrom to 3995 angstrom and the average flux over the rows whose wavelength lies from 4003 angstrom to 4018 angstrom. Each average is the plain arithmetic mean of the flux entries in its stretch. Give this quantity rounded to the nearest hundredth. 1.51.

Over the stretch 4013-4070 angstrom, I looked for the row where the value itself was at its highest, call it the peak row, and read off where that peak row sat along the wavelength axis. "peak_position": 4059.0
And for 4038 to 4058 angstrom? 4051.5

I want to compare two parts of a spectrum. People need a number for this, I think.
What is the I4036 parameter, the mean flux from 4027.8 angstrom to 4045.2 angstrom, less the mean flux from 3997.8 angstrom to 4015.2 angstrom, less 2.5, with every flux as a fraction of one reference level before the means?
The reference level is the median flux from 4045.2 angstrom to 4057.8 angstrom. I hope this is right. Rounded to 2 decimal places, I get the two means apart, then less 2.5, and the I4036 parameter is -2.48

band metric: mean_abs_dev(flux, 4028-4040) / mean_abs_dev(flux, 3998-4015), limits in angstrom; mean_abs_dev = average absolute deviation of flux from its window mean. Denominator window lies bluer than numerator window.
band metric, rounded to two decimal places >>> 0.98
